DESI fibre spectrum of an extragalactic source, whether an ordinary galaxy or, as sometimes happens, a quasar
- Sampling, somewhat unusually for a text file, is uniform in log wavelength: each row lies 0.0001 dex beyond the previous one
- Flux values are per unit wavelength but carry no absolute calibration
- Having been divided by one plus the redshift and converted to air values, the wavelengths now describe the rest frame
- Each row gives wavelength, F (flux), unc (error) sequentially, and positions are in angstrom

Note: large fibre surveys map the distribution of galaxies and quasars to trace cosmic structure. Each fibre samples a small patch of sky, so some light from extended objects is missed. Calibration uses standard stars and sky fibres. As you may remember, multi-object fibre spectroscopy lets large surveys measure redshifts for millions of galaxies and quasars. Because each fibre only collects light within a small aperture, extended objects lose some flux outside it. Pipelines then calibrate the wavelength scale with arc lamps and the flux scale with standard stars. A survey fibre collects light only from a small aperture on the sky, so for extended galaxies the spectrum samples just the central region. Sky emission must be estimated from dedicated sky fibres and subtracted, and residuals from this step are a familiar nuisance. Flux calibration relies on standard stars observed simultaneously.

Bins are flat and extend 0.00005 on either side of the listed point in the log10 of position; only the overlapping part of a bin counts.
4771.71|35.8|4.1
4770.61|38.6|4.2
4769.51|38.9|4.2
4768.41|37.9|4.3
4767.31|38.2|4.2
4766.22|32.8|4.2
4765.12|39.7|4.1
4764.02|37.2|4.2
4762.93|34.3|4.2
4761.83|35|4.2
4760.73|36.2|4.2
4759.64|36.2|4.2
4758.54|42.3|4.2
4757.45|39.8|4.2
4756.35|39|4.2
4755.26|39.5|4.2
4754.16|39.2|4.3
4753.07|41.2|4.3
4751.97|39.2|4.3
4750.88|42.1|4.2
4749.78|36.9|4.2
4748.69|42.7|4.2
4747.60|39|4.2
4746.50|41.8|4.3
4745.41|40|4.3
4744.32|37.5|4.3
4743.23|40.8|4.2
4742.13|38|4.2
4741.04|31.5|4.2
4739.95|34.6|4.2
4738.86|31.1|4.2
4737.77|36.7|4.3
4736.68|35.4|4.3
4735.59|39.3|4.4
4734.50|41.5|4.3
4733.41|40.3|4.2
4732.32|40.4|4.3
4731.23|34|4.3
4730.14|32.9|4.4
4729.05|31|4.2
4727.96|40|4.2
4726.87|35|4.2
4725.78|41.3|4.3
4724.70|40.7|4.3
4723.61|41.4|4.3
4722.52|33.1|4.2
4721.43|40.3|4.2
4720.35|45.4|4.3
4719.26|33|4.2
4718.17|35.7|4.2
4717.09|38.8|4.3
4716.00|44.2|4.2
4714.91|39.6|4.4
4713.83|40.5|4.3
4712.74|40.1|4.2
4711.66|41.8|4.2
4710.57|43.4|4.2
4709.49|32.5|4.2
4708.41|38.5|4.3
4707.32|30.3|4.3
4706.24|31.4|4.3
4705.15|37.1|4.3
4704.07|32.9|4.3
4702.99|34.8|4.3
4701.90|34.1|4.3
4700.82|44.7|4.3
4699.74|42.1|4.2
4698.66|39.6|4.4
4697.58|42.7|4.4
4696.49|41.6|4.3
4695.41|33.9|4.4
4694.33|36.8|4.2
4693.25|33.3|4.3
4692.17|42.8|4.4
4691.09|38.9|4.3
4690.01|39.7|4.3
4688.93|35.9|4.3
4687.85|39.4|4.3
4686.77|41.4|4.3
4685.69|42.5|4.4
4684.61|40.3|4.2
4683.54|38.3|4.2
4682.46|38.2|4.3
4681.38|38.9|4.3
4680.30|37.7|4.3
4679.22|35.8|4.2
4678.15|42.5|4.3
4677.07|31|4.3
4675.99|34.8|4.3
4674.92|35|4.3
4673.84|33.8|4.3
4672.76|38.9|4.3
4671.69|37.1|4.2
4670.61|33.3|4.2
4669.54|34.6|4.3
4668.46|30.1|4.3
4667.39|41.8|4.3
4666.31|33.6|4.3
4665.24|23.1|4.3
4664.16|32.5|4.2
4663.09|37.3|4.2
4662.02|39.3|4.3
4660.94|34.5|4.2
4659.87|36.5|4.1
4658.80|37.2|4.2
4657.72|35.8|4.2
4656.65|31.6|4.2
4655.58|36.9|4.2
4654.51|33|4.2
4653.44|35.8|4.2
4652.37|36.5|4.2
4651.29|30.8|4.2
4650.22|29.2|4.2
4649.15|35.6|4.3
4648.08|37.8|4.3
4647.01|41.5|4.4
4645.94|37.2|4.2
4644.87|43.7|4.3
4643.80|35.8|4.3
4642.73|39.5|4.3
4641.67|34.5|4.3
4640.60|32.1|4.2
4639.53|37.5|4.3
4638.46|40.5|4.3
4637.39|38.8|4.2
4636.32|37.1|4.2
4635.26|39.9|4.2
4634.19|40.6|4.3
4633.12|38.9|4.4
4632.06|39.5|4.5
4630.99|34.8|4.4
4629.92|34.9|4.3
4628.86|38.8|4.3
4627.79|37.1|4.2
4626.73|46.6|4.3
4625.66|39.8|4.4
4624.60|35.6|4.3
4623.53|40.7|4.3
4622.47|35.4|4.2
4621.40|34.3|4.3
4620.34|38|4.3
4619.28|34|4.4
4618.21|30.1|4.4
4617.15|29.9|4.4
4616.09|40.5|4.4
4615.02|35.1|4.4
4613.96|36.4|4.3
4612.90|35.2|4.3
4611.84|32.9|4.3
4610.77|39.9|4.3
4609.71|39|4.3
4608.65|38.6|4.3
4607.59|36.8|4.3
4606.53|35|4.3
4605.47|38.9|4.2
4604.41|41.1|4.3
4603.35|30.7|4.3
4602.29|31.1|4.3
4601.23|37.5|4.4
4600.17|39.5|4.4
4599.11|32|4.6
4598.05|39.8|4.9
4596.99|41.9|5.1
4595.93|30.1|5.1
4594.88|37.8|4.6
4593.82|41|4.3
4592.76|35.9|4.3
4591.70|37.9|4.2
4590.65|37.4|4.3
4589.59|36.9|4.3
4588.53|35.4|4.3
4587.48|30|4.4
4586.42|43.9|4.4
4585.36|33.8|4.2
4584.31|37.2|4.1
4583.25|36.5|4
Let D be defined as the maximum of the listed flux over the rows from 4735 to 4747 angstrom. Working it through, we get 41.8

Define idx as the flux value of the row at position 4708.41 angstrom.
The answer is 38.5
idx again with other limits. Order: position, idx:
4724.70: 40.7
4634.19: 40.6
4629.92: 34.9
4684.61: 40.3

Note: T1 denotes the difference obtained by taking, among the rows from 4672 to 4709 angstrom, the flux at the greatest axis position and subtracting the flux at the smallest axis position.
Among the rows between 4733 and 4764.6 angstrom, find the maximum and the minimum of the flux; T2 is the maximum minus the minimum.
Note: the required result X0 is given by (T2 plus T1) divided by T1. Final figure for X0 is -28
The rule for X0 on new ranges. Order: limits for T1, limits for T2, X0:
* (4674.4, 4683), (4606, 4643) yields 6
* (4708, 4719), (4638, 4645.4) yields -3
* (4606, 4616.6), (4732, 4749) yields 3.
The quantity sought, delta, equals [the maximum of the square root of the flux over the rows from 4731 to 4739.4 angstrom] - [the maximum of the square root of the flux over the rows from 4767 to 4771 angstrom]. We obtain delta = 0.2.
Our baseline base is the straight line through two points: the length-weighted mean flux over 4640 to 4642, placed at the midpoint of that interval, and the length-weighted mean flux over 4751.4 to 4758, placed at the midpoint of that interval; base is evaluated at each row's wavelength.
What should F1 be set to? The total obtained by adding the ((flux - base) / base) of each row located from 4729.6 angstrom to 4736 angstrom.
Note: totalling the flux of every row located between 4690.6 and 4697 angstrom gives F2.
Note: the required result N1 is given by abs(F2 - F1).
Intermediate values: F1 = -0.06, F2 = 227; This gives 227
